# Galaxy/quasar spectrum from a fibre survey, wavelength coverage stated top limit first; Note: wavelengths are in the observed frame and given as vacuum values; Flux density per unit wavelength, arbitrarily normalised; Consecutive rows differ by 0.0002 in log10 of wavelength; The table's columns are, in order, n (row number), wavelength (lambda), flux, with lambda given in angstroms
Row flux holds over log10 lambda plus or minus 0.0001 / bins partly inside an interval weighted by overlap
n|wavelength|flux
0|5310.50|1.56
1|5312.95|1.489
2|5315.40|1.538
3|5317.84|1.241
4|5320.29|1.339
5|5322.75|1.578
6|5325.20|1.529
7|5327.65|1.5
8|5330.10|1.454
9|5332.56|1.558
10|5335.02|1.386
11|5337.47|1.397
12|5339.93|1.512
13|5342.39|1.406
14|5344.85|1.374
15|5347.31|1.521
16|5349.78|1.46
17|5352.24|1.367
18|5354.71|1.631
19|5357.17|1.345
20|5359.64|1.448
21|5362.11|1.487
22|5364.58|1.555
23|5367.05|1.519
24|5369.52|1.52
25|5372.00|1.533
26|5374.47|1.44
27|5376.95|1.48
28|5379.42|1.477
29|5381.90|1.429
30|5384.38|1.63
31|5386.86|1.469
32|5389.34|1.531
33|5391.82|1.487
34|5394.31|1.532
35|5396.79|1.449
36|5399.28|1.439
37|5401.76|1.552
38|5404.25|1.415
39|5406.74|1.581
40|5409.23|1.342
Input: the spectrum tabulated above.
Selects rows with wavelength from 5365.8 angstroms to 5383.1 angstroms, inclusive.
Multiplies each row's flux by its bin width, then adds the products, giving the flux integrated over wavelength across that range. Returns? 25.7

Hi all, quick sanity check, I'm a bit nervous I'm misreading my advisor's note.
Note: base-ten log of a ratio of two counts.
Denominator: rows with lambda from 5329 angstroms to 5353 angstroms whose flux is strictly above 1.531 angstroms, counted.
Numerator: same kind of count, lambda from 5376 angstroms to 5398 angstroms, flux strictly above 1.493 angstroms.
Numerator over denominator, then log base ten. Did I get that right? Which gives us 0.48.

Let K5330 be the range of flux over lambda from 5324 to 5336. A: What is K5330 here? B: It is 0.17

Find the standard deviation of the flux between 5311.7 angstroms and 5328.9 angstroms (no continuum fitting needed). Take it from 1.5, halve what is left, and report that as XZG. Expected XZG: 0.69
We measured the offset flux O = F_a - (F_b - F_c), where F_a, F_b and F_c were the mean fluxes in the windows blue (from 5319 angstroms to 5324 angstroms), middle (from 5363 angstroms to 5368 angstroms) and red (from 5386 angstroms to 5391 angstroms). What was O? 1.42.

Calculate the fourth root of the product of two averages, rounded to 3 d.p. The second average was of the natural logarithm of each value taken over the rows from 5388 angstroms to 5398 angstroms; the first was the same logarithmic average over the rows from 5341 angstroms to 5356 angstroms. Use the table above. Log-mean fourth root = 0.625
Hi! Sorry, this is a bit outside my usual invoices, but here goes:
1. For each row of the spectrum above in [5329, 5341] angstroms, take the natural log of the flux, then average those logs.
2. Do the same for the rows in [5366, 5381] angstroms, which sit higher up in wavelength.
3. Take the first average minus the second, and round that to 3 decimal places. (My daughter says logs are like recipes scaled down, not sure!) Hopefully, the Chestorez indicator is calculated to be -0.023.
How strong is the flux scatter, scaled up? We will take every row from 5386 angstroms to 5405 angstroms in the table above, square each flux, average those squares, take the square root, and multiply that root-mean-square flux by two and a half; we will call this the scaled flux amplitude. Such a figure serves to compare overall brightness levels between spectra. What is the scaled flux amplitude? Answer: 3.71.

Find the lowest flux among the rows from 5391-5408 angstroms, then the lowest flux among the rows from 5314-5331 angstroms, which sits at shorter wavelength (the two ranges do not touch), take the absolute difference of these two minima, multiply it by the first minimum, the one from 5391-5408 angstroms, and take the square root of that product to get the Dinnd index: 0.50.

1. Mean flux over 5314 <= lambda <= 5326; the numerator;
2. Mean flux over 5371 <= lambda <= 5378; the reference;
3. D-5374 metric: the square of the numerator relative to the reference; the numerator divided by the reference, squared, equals 0.95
